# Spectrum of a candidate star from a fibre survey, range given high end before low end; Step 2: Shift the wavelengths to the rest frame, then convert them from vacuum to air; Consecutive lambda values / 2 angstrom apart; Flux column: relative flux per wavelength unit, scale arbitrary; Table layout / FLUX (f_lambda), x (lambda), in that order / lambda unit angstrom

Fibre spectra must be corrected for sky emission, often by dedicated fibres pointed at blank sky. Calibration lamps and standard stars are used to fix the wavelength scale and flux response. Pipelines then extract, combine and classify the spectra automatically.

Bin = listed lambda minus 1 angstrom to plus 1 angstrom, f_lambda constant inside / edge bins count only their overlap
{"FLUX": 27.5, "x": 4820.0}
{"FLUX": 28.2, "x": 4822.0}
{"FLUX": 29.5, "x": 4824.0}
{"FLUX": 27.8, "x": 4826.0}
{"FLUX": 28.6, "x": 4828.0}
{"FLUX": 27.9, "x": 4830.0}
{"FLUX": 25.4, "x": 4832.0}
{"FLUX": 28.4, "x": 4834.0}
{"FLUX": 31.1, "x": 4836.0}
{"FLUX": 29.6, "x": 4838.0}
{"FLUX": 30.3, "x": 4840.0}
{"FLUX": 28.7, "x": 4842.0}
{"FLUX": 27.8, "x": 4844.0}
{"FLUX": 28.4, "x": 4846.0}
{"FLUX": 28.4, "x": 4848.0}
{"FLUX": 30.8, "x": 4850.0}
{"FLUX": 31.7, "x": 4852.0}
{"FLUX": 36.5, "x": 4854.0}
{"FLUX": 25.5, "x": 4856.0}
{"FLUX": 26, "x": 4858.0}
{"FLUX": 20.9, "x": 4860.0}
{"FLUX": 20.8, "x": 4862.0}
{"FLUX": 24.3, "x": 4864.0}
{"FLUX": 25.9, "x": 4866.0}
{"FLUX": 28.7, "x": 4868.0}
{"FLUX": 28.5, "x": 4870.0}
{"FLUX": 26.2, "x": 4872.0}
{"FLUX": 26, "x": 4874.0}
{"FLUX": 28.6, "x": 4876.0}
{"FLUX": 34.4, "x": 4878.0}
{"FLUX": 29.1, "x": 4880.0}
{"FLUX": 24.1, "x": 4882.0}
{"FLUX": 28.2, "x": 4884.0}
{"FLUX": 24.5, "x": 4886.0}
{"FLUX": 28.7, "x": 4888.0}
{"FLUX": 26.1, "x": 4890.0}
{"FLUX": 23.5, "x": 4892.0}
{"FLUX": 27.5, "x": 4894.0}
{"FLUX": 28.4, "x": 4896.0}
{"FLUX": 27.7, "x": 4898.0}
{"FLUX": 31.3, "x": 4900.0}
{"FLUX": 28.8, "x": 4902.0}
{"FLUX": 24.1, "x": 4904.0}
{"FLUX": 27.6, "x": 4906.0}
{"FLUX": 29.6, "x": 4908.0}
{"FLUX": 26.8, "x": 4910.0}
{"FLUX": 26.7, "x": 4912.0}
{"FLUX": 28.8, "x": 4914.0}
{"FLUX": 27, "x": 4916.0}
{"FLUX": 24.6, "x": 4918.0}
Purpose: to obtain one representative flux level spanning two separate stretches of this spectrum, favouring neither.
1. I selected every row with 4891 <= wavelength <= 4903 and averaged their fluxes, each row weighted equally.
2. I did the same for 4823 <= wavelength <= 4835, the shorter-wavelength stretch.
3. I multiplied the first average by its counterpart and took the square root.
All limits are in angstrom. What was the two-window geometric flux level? 27.9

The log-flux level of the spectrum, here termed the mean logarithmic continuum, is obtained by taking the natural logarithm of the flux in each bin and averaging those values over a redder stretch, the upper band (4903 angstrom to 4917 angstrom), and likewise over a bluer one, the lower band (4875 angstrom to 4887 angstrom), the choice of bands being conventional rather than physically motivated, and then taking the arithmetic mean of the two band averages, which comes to 3.32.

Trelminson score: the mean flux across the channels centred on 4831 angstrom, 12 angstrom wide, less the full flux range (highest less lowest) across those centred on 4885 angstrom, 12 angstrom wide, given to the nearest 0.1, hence 23.2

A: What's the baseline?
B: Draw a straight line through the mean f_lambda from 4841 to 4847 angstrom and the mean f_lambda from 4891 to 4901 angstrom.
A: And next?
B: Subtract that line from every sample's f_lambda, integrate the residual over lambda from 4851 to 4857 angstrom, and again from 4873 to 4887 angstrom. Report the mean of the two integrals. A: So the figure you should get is 9.0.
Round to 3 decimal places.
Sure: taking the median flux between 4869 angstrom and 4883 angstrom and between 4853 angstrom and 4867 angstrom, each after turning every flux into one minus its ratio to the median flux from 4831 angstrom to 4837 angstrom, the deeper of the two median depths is 0.102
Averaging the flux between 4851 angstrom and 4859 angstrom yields 29.9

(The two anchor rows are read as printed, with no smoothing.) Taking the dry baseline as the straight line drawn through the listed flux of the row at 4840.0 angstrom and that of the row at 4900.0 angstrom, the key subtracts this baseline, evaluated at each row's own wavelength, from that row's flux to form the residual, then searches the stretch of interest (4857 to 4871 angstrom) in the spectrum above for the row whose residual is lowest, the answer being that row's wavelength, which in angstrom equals 4862.0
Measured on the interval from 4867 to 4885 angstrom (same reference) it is 4882.0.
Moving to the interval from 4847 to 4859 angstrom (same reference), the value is 4856.0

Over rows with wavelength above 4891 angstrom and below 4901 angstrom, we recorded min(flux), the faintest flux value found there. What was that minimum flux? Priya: 23.5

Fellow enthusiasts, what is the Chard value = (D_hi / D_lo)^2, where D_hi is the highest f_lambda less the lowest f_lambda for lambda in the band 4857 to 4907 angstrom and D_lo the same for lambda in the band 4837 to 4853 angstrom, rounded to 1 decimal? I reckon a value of 12.2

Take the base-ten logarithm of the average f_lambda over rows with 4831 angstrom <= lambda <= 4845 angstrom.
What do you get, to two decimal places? 1.46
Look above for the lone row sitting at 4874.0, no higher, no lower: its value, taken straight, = 26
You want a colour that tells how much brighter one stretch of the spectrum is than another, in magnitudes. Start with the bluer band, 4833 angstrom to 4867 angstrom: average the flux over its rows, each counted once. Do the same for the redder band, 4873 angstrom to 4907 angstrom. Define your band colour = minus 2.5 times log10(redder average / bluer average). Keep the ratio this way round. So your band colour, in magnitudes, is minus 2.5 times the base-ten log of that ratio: 0.015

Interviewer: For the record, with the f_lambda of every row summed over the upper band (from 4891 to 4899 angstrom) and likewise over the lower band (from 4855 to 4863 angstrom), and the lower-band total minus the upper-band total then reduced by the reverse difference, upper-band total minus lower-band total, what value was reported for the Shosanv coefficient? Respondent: -28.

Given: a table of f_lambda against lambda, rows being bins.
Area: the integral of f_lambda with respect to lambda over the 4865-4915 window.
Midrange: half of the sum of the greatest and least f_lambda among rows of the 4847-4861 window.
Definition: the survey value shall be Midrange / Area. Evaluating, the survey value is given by 0.021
